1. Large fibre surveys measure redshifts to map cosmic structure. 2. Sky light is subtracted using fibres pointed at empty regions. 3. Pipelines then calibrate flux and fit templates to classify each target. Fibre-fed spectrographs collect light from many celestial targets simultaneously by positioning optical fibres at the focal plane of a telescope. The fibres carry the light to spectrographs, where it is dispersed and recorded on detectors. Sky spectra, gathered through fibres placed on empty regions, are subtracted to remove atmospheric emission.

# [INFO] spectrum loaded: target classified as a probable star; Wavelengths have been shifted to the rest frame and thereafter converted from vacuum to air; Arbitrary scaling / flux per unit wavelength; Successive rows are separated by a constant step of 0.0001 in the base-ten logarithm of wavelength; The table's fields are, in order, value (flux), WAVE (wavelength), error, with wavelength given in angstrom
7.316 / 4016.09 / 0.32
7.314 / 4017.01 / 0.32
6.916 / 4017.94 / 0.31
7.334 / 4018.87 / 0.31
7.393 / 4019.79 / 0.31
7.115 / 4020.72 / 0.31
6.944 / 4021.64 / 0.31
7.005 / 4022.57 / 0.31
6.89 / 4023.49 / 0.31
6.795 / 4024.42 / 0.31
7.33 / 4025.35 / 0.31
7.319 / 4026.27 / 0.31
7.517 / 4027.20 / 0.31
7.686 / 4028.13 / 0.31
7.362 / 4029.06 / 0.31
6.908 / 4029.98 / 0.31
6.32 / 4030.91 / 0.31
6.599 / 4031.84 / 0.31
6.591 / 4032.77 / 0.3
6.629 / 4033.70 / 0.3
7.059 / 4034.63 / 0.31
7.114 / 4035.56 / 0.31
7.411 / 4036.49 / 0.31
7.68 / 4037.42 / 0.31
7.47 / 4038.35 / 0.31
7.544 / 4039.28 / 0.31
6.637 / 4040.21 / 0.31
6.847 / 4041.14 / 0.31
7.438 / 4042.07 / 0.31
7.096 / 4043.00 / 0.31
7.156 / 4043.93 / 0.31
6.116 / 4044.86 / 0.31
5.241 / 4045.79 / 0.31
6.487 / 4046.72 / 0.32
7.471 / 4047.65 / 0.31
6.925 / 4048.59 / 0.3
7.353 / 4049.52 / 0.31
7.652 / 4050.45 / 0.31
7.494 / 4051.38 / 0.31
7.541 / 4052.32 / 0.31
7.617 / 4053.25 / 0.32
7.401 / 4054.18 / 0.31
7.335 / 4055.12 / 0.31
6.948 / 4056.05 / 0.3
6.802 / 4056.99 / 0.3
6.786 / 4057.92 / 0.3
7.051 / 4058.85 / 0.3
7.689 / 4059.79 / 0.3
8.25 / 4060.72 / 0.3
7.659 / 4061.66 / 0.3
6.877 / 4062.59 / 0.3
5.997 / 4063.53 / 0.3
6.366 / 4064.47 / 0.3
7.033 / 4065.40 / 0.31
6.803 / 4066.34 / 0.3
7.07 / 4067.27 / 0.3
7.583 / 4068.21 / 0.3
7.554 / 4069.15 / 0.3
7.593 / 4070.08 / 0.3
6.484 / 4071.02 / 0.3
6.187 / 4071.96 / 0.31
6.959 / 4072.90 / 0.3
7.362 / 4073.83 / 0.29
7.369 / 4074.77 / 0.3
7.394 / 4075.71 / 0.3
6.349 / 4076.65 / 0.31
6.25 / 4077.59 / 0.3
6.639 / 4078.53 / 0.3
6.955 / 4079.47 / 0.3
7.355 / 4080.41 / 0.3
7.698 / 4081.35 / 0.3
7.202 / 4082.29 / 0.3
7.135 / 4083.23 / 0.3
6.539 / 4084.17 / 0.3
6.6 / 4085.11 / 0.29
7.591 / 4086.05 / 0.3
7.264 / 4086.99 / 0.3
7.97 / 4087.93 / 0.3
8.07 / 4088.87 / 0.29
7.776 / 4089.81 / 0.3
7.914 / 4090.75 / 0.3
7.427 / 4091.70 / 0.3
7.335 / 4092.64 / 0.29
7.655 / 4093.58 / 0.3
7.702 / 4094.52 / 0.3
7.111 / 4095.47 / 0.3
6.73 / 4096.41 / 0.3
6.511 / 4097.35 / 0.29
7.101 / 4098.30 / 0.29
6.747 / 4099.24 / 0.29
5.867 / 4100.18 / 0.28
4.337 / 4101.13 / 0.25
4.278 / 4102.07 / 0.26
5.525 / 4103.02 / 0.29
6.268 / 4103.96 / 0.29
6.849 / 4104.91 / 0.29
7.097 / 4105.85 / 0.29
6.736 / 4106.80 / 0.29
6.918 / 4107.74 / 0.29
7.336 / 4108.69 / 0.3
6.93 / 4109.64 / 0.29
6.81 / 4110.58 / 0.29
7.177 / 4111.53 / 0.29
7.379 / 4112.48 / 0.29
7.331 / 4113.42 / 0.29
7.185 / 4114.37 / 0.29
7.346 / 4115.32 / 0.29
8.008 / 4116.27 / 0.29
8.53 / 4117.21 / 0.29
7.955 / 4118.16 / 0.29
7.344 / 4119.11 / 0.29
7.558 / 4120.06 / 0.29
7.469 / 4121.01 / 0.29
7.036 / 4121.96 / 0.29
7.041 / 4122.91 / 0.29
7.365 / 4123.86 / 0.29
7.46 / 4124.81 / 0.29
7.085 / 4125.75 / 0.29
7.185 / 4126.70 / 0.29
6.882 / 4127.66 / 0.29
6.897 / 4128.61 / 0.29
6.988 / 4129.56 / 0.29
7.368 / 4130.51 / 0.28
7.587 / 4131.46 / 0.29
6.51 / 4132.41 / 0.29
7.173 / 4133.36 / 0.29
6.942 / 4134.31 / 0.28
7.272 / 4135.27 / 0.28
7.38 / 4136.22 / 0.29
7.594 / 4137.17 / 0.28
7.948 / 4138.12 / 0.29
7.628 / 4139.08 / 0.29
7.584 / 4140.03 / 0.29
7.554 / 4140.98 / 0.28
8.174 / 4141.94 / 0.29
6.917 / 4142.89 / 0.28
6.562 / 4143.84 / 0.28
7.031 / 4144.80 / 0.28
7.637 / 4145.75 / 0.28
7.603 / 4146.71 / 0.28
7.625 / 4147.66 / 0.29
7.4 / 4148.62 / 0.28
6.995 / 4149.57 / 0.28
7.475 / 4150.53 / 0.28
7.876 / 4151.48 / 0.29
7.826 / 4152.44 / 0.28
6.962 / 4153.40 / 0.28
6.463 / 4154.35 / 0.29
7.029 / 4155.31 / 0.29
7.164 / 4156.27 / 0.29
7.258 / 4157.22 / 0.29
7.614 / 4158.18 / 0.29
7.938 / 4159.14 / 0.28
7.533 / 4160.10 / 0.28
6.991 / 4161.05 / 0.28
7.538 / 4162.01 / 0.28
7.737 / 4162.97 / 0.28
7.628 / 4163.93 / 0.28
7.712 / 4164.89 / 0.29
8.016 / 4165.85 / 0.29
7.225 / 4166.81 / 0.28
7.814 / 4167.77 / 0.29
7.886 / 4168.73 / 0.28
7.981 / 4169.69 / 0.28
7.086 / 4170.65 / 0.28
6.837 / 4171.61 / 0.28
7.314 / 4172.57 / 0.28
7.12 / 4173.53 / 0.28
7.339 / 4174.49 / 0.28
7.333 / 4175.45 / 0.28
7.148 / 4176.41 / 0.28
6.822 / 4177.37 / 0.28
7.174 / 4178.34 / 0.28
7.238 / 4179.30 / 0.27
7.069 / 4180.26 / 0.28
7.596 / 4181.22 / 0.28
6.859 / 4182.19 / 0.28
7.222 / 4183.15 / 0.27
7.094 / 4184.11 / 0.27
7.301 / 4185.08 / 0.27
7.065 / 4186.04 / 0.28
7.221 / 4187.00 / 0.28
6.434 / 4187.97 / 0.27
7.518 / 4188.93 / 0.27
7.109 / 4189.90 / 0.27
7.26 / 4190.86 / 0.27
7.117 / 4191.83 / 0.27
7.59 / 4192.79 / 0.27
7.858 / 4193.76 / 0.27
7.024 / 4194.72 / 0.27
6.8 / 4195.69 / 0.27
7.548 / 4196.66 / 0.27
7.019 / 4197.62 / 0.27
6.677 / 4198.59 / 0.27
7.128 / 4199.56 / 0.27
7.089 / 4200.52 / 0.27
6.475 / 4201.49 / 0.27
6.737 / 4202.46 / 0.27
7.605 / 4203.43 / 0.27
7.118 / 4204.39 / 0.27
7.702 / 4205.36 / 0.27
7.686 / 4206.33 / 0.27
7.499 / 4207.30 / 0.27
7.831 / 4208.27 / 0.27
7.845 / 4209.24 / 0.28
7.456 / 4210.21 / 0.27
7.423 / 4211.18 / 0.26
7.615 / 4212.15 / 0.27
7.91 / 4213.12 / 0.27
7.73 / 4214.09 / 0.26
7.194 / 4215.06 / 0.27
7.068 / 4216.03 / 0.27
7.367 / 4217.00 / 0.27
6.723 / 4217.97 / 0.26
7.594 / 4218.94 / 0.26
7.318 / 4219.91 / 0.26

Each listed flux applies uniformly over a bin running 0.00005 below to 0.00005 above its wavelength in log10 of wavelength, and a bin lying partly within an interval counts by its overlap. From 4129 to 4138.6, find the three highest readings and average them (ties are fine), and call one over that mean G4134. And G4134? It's 0.130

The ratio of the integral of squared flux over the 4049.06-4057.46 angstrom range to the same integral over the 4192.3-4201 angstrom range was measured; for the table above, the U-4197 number 1.01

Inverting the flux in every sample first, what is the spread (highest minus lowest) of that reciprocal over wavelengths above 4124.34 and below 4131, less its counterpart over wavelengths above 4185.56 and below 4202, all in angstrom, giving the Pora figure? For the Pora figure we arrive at -0.017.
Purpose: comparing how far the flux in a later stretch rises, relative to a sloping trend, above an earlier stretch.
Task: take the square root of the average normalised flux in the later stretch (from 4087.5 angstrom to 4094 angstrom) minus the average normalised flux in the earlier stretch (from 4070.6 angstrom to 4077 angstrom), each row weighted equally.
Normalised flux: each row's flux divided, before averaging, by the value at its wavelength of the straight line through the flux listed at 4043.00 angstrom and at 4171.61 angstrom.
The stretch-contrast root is 0.36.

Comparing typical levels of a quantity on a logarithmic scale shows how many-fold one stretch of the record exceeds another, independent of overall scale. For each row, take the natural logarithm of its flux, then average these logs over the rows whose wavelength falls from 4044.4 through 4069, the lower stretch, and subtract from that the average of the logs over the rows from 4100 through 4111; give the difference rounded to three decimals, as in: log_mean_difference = 0.133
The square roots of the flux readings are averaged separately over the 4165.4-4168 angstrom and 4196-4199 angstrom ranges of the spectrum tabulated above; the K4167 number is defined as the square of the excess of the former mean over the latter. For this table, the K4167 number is 0.012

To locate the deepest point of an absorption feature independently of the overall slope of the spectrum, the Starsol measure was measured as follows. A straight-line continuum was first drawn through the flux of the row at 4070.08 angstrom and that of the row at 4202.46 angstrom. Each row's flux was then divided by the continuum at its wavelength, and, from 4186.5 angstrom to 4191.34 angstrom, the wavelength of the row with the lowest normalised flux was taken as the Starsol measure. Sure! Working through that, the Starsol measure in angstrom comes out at 4187.97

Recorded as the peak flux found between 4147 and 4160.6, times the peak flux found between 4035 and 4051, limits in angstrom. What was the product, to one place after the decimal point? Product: 61.0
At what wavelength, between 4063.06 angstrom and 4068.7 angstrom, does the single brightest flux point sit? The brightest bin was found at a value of 4068.21 angstrom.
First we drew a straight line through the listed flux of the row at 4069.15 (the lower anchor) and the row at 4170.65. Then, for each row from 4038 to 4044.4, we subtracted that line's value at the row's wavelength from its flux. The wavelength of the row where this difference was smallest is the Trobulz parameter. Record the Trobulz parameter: 4040.21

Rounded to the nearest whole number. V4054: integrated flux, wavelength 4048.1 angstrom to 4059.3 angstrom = 81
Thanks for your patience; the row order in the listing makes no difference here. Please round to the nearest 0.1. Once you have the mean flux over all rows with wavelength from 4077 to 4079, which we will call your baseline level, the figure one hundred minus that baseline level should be 93.6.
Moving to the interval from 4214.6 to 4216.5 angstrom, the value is 92.9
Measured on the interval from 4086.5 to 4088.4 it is 92.4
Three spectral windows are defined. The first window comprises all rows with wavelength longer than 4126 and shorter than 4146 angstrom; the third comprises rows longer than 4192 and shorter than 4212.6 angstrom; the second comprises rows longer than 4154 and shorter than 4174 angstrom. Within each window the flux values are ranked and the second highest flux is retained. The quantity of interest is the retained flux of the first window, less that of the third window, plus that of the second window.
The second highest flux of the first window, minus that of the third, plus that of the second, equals 8.08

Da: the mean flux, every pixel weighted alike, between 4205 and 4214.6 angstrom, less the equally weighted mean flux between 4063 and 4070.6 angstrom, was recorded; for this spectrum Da 0.7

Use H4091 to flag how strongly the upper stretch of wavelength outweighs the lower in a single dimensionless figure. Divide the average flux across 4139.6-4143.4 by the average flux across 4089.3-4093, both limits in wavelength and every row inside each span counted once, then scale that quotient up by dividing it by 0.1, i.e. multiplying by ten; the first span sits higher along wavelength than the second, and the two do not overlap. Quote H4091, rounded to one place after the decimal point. 9.9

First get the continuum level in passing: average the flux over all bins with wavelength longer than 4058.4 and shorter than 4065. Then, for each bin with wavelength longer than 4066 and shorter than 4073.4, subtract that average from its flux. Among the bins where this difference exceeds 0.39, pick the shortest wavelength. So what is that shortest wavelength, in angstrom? 4068.21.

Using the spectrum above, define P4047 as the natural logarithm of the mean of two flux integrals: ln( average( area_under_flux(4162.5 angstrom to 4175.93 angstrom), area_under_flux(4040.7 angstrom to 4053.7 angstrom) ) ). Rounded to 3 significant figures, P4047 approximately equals 4.57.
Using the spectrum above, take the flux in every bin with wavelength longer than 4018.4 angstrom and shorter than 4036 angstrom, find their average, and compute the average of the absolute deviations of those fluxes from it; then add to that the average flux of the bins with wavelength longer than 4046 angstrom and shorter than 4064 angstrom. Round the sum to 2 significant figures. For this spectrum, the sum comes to 7.5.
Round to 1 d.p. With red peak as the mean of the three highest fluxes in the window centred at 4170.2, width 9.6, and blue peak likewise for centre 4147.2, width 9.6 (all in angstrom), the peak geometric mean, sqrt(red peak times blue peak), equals 7.8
